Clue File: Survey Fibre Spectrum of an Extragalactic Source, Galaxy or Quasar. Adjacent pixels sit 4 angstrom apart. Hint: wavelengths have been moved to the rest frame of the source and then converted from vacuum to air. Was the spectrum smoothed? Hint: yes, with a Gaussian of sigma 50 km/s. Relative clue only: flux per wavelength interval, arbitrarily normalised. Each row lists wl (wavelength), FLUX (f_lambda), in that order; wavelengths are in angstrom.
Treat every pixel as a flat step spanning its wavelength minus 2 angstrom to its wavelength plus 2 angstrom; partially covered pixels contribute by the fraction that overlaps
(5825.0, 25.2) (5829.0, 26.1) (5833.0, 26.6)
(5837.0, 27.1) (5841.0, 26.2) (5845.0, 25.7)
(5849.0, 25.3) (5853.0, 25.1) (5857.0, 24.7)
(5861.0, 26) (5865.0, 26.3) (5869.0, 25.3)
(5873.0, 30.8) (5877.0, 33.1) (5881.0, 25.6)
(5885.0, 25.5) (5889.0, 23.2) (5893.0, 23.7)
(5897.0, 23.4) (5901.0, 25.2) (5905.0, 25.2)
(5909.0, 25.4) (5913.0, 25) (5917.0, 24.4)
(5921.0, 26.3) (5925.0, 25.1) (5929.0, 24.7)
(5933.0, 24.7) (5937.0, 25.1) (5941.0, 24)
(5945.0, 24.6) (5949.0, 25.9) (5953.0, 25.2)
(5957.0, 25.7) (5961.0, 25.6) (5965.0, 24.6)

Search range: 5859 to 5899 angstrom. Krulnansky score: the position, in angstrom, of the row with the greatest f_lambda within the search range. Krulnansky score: 5877.0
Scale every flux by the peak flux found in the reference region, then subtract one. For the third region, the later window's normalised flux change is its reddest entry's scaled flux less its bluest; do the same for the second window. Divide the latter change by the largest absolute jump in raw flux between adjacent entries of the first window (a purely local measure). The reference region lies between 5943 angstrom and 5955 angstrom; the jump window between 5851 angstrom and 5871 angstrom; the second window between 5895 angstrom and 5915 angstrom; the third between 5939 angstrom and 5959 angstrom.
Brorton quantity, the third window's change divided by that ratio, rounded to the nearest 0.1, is 1.4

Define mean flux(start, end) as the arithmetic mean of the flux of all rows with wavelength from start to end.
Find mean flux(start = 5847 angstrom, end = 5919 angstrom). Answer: 25.7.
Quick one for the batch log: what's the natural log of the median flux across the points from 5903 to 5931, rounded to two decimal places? 3.22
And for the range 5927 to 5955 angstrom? 3.21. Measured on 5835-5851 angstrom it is 3.26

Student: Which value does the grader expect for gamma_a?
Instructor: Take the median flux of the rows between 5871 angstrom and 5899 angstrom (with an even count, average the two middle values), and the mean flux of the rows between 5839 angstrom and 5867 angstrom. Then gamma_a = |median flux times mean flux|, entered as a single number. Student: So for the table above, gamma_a 653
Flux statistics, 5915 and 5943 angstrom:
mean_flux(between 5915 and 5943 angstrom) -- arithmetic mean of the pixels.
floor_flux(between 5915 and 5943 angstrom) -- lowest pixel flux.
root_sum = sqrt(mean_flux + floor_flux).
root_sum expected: 6.99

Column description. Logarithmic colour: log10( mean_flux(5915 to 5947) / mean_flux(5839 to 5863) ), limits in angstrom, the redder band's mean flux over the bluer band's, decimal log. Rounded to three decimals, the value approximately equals -0.011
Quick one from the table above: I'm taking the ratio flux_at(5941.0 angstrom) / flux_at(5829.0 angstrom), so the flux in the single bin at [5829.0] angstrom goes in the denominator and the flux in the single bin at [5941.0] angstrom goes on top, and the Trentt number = 0.92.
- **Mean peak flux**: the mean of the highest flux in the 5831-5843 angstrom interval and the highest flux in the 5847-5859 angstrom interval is 26.2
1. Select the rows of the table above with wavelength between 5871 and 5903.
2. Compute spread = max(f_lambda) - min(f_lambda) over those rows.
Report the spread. 9.9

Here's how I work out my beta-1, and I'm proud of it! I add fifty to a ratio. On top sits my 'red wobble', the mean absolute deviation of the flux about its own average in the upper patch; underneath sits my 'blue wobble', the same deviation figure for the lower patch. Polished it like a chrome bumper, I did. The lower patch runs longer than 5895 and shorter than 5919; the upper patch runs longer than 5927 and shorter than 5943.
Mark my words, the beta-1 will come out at 50.5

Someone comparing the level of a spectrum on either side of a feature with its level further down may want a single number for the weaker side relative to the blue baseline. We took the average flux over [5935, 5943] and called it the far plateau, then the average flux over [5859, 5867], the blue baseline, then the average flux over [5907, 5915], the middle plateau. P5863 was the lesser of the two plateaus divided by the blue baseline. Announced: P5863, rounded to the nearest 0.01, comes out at 0.94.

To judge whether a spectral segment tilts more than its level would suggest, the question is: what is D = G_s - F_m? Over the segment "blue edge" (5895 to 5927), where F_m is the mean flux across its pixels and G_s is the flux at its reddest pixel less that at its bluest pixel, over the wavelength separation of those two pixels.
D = -24.9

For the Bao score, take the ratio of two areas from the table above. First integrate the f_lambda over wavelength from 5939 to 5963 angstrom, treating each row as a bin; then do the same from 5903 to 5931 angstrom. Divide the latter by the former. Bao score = 1.2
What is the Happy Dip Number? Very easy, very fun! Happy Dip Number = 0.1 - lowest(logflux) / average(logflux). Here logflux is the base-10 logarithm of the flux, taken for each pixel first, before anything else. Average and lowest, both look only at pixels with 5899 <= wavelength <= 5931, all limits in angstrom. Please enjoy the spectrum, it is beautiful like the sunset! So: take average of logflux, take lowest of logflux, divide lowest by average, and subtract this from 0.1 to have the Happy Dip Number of -0.891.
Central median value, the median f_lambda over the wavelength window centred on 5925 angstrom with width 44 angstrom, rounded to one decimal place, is 25.0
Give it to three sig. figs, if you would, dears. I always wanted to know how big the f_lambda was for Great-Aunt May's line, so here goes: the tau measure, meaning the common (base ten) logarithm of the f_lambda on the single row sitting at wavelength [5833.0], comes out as 1.42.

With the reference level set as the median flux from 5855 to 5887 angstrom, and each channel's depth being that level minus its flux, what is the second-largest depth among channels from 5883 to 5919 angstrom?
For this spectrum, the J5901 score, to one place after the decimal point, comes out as 2.4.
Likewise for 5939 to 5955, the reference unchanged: 1.2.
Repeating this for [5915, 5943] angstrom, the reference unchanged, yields 1.4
